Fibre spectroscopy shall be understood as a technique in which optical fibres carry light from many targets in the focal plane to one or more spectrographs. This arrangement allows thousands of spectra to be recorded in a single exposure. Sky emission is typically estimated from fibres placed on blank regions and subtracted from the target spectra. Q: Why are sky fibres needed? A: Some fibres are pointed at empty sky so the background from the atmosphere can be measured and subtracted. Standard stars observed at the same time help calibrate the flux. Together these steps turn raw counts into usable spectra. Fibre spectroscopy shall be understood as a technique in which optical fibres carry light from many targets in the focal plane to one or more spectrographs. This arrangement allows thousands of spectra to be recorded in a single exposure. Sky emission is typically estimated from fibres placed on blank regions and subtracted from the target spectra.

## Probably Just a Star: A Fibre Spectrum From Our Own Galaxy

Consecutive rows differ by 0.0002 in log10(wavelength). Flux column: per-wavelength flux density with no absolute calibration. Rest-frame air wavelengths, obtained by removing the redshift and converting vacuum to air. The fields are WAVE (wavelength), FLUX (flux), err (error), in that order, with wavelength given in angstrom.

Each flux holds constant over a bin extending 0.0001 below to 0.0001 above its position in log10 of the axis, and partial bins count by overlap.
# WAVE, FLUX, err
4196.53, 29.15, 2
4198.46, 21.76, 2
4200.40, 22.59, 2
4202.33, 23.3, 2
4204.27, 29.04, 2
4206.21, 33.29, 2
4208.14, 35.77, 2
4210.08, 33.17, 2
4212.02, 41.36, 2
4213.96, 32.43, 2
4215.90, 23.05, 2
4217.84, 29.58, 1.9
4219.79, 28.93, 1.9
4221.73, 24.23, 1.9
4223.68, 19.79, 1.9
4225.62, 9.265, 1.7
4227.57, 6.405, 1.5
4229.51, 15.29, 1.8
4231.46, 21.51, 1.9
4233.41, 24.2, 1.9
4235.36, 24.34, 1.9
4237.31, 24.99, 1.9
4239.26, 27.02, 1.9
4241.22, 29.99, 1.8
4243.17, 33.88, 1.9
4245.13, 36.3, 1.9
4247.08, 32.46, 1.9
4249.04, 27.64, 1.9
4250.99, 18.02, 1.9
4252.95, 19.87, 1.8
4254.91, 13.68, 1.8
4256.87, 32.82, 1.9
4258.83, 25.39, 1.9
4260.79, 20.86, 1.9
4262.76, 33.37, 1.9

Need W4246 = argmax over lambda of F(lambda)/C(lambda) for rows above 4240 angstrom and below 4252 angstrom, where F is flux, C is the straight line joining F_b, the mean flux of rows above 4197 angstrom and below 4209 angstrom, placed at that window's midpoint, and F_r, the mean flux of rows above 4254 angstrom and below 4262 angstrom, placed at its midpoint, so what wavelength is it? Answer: 4245.13 angstrom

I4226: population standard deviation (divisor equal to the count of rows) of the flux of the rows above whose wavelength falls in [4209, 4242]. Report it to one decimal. 8.3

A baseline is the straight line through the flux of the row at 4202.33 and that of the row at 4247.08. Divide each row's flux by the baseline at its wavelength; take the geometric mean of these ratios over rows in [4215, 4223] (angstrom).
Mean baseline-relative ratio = 0.99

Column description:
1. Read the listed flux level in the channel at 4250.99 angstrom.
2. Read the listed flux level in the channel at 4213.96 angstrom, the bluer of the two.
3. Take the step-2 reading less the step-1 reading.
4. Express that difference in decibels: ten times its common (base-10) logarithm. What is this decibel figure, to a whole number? 12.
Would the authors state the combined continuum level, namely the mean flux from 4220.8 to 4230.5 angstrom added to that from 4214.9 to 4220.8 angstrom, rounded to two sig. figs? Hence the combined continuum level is 42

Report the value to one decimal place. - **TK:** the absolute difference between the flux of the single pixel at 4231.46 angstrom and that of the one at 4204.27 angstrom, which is 7.5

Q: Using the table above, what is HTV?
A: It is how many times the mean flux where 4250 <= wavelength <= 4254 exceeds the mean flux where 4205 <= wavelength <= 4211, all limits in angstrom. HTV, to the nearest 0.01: 0.56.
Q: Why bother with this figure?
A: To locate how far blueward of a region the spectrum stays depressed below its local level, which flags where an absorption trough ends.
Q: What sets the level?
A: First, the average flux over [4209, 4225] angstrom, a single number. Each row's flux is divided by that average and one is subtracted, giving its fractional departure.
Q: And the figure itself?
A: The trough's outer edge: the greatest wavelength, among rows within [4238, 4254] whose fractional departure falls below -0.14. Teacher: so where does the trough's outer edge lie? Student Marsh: 4252.95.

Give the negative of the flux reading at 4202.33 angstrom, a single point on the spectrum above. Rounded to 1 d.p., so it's -23.3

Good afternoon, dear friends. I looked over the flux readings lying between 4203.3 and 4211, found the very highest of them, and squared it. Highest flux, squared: 1279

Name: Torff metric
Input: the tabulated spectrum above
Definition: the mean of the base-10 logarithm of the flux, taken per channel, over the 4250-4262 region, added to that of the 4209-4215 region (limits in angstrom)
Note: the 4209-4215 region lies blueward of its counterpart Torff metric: 2.87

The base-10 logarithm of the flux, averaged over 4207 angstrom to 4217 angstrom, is 1.51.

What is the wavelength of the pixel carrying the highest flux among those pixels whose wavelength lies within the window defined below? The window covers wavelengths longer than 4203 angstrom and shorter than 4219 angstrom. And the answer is 4212.02 angstrom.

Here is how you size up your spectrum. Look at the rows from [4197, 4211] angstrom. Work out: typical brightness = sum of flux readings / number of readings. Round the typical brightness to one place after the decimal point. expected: 28.4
